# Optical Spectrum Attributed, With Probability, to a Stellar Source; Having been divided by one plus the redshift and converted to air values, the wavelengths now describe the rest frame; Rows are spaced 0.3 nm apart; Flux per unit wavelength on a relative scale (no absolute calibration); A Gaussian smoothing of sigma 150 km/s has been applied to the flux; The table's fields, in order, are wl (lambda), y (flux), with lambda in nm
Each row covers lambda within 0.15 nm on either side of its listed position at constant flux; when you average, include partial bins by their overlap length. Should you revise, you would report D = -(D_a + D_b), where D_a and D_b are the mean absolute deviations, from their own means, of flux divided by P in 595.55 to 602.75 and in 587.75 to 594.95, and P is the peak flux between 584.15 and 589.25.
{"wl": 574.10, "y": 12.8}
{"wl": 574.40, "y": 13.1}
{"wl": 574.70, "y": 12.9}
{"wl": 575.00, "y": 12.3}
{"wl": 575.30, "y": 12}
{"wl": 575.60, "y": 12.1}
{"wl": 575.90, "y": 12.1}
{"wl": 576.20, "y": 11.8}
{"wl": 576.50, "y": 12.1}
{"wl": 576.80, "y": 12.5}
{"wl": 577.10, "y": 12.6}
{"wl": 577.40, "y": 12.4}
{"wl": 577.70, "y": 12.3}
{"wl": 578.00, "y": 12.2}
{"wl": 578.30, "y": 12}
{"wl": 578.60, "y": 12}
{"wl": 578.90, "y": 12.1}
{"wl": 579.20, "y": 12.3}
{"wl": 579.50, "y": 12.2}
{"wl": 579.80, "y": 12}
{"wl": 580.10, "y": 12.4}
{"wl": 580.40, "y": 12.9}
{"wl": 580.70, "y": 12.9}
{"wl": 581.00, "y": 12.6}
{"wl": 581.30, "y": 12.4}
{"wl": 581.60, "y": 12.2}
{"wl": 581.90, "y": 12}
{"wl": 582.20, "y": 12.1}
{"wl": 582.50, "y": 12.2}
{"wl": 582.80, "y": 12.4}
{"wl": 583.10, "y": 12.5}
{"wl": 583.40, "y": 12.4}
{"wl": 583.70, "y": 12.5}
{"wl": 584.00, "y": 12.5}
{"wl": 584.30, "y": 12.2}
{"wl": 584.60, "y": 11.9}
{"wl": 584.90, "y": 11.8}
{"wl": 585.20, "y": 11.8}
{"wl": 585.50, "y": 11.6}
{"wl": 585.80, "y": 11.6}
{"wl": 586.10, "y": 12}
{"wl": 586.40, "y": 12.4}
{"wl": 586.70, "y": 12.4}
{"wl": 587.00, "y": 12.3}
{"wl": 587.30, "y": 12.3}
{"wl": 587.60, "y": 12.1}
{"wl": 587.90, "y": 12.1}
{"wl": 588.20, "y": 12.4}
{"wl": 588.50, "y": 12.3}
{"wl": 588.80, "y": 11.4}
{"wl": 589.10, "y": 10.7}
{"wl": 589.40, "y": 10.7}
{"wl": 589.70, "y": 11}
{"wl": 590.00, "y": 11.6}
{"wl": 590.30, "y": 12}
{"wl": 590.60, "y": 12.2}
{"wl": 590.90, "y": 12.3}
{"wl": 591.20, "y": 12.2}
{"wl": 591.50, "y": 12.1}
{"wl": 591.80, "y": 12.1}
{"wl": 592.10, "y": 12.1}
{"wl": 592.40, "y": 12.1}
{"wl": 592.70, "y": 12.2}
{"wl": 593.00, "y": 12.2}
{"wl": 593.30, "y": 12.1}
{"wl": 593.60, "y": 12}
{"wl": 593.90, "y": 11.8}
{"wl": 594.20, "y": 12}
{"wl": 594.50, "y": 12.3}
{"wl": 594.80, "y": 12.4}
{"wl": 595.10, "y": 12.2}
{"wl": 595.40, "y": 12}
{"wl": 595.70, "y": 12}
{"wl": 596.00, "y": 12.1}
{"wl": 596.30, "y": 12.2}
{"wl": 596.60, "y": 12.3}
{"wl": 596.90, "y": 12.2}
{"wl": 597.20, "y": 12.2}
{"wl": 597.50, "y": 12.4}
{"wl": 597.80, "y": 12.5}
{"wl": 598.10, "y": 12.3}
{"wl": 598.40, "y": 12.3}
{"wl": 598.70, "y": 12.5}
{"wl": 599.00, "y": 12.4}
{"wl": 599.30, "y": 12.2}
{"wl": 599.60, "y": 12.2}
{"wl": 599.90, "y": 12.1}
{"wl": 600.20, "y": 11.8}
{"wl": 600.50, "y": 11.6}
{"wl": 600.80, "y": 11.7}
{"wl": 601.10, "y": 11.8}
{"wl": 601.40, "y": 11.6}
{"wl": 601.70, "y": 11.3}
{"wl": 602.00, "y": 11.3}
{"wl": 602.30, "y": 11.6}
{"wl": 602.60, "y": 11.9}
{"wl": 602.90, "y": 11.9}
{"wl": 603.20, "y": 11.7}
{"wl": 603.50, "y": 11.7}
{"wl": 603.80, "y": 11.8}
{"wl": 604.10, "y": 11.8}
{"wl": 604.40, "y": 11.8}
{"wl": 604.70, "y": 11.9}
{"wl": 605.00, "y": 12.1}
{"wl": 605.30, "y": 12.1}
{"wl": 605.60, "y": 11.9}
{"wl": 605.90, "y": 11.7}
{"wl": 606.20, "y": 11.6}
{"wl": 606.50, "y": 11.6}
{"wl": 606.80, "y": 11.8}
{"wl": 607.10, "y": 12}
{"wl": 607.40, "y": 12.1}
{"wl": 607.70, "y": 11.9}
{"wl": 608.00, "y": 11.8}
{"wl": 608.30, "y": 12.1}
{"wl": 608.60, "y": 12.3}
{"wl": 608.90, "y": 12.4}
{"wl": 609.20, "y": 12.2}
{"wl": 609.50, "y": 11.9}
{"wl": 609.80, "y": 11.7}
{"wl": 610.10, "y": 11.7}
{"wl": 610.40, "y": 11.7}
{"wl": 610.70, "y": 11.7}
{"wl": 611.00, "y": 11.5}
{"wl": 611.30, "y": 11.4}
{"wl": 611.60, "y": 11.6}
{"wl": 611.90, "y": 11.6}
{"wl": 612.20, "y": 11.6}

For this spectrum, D -0.054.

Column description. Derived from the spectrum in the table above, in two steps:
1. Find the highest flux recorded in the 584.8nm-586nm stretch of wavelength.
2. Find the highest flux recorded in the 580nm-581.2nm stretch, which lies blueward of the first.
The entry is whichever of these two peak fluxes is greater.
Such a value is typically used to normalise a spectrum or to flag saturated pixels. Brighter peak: 12.9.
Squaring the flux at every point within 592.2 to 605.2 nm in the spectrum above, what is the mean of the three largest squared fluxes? 155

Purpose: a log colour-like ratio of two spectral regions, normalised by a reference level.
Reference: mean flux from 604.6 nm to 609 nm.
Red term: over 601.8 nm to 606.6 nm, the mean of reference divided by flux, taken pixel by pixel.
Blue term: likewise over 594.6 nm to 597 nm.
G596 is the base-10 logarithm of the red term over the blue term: 0.015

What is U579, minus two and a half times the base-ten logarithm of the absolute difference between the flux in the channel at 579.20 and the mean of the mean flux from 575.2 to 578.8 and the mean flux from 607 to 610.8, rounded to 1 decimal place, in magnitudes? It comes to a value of 1.6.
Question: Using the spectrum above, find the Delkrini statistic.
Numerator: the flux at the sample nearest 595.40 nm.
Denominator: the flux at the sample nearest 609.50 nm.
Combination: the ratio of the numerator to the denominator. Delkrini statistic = 1.01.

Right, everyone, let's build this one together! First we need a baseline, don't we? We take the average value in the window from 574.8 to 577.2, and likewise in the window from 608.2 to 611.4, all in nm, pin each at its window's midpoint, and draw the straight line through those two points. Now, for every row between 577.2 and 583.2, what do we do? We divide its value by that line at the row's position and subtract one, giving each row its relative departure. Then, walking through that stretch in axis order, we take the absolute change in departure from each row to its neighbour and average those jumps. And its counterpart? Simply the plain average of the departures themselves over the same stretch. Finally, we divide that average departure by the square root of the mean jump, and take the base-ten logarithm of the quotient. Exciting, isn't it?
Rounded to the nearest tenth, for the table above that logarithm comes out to -1.0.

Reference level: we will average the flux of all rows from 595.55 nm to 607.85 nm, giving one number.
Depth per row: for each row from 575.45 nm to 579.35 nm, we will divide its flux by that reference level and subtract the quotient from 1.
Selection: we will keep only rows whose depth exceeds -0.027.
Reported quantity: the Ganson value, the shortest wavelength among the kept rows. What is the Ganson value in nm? 575.60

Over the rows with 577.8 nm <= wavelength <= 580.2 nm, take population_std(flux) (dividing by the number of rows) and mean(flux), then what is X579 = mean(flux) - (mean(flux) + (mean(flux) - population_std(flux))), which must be -12.01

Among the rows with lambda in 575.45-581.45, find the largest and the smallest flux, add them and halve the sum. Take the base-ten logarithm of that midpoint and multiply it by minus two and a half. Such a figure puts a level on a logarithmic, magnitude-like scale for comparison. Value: -2.729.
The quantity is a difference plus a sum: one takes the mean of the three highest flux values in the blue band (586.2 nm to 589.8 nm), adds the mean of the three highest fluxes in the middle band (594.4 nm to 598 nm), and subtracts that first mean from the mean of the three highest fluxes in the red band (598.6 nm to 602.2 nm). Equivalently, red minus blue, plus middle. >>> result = 12.4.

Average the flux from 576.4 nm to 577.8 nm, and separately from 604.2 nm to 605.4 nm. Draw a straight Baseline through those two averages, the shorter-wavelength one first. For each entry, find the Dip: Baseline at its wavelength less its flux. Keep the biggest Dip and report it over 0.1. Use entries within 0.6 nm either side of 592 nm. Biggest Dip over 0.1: 0.7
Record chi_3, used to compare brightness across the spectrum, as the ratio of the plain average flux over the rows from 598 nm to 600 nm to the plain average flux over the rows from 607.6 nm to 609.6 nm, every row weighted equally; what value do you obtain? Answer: 1.02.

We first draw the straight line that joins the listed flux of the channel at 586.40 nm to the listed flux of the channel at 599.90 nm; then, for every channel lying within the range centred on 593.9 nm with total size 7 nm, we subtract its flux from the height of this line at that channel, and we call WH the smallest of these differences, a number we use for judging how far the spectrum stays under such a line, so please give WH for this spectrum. -0.19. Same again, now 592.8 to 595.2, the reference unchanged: -0.19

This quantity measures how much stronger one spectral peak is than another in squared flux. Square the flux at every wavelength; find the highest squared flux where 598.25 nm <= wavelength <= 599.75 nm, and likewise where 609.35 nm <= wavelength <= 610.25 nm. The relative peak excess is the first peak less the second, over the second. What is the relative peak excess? 0.10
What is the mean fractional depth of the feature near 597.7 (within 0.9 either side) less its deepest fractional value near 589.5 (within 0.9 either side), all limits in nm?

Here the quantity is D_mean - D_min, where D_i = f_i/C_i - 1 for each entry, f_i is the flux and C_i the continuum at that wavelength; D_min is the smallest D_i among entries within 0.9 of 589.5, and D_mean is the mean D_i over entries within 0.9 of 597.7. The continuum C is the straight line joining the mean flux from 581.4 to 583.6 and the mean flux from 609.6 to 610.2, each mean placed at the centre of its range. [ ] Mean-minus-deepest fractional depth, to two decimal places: 0.15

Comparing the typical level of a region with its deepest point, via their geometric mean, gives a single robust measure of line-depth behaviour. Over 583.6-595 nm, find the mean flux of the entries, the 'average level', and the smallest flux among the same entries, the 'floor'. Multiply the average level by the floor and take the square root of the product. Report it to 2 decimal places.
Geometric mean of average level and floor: 11.33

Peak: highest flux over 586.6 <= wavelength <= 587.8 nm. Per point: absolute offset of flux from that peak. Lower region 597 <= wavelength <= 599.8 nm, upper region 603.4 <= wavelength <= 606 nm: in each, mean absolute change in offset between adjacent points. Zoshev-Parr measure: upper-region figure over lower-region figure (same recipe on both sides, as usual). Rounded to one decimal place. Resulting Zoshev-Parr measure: 1.3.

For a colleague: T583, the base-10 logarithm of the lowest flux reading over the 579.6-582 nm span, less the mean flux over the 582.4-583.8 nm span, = -11.3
